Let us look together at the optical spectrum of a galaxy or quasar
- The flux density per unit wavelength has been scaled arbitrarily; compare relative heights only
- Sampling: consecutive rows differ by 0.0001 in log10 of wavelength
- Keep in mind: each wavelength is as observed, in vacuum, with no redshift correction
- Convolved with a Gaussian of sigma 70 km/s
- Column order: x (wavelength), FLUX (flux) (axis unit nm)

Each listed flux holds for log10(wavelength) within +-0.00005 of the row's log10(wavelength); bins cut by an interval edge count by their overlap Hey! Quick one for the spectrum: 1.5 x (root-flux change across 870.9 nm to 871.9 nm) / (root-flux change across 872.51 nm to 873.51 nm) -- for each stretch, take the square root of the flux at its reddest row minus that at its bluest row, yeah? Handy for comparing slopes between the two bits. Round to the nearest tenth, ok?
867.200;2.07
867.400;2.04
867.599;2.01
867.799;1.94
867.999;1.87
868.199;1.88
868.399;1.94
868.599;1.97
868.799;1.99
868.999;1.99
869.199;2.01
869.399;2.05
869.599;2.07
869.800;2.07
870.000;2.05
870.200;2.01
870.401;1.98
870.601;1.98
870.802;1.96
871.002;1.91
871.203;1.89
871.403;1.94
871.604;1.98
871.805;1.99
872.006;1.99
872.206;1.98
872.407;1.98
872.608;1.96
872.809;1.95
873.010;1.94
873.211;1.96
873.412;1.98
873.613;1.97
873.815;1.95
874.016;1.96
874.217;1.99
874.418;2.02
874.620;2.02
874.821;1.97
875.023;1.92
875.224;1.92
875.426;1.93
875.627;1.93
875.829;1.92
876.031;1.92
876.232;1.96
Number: 6.0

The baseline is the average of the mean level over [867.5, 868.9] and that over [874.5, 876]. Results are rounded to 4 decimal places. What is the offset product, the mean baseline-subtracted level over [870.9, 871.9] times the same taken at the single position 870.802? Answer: 0.0000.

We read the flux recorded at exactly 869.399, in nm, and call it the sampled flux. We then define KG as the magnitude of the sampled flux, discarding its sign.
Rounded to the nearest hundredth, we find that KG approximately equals 2.05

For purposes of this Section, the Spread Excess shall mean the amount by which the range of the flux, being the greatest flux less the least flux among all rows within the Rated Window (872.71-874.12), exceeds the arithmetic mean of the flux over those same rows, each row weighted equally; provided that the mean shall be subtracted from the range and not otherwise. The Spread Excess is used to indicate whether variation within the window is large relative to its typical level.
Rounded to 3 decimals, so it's -1.919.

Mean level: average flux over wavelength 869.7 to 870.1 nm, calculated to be 2.06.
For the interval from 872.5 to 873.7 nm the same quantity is 1.96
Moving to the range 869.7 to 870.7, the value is 2.02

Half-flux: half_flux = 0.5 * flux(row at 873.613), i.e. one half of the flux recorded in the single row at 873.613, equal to 0.985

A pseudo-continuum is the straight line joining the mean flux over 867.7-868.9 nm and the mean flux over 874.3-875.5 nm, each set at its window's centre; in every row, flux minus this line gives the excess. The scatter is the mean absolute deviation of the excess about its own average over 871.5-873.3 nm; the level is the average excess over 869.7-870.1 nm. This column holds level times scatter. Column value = 0.0021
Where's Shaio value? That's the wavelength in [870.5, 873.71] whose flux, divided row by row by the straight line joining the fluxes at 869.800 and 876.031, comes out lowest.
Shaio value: 871.203 nm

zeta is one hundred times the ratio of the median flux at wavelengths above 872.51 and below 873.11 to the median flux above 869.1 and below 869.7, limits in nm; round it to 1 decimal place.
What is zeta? 95.1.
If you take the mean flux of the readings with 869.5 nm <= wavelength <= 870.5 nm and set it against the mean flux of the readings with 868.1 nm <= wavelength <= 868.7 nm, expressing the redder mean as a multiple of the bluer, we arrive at 1.05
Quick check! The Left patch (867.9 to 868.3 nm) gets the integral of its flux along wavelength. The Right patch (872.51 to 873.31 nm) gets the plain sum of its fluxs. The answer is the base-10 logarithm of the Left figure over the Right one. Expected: -1.0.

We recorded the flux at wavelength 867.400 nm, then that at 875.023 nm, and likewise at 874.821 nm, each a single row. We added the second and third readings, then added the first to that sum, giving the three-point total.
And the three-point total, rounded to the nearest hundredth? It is 5.93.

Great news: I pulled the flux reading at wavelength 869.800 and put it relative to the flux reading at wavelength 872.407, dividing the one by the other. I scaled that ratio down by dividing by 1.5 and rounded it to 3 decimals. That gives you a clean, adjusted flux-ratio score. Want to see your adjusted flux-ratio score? 0.697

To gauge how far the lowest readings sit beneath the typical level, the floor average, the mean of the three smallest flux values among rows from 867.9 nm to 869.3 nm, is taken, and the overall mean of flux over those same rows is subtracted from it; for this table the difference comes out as -0.05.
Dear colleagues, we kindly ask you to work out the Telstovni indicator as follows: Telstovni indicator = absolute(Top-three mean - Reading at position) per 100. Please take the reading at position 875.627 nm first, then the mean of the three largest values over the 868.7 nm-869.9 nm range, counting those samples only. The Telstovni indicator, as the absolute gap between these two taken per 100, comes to 0.0013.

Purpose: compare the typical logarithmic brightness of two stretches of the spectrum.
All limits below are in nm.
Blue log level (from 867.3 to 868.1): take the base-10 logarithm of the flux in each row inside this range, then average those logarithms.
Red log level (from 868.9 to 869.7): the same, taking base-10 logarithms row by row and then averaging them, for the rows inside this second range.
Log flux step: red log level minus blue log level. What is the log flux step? 0.014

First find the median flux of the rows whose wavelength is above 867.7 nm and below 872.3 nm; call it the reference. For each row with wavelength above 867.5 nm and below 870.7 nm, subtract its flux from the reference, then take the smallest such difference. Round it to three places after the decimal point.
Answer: -0.090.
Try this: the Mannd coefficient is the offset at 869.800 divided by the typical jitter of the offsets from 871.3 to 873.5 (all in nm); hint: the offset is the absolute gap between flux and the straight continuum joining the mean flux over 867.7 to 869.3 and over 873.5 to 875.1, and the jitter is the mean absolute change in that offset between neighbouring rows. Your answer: 15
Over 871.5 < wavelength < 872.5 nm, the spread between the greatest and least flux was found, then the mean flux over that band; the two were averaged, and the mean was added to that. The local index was 2.98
